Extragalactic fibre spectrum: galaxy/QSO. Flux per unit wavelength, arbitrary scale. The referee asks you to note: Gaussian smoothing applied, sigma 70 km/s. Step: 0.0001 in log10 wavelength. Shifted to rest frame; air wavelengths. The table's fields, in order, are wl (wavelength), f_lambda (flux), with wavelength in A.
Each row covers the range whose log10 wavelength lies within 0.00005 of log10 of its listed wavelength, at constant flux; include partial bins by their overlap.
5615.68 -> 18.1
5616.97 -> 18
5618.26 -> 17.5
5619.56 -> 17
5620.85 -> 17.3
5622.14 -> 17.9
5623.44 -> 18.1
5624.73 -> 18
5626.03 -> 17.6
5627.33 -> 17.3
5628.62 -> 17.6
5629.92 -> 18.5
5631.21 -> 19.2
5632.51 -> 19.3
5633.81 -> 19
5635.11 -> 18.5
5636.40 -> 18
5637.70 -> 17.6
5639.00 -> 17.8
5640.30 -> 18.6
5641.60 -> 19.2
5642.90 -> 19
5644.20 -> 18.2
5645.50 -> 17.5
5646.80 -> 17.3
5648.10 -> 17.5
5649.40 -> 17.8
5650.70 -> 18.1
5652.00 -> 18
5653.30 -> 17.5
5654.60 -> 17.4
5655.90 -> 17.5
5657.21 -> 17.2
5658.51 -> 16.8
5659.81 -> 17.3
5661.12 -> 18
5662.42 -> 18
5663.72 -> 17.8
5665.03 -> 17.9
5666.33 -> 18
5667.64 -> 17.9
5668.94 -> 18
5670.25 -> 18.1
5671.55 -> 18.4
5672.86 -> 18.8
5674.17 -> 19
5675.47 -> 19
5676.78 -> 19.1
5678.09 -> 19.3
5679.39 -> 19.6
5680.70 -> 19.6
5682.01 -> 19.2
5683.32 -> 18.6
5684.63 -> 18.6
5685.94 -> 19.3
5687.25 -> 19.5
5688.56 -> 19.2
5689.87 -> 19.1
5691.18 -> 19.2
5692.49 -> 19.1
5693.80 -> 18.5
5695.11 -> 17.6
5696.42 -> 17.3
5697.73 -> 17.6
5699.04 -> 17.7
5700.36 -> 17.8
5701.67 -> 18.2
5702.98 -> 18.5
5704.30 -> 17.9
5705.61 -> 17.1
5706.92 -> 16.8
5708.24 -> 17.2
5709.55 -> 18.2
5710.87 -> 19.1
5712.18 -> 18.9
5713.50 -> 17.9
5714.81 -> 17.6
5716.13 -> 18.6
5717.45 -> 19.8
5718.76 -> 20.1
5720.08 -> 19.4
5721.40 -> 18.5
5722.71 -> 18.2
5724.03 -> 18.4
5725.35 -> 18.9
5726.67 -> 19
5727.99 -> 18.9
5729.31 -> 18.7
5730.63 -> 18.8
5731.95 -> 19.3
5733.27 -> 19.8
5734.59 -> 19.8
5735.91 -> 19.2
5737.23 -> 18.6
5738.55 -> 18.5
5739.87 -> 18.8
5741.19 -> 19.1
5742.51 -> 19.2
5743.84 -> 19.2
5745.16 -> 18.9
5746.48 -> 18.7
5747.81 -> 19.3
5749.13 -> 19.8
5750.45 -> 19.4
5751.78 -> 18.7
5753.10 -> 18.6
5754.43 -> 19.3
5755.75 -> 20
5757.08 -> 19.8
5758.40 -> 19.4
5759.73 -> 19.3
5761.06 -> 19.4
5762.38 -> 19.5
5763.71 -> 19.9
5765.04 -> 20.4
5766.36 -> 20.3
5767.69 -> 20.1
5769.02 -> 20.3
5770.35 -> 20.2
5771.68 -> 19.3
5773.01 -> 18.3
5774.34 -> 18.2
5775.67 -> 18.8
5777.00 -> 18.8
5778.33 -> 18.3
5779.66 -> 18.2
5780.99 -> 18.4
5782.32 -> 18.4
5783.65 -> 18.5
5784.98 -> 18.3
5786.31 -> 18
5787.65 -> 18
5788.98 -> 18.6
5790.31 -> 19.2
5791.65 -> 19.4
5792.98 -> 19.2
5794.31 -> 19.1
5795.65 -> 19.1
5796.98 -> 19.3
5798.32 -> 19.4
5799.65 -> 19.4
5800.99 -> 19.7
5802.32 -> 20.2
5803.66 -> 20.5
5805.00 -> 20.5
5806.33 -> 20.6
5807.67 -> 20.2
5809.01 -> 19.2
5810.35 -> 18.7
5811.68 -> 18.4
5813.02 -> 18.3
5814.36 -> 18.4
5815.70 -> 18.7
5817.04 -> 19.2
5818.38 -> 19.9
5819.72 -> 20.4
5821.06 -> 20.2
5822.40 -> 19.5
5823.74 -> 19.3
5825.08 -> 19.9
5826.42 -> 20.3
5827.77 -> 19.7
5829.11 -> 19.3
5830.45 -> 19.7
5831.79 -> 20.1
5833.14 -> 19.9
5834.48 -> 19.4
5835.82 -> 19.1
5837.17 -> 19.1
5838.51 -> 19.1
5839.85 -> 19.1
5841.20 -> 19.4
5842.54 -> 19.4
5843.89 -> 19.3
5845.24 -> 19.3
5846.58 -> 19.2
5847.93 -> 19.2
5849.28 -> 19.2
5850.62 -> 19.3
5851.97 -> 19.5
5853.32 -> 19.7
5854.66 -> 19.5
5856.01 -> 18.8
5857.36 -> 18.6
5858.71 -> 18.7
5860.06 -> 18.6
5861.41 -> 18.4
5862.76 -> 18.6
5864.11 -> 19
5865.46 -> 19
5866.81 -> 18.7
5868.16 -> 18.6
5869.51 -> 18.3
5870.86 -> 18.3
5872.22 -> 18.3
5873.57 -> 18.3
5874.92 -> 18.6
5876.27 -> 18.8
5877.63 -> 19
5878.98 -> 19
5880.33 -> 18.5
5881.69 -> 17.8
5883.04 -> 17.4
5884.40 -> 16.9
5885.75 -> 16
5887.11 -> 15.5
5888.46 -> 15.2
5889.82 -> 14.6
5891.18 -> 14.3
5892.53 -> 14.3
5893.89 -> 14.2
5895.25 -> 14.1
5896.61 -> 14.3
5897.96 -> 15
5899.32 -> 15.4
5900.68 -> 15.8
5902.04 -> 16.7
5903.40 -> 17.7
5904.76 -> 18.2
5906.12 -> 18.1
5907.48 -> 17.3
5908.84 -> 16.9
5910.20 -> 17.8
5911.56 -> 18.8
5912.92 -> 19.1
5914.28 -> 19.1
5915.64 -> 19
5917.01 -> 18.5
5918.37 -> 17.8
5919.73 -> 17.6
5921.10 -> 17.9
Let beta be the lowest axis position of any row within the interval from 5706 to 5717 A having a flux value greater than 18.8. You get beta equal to 5710.87 A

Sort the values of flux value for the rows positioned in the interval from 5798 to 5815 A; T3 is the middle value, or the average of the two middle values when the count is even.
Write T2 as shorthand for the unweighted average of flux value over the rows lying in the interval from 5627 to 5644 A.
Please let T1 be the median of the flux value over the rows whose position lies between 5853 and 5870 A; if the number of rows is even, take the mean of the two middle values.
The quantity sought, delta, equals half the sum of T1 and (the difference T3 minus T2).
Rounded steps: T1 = 18.7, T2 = 18.4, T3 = 19.4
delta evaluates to 9.8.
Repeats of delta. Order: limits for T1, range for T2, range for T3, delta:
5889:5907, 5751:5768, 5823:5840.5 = 7.4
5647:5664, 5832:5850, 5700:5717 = 8.1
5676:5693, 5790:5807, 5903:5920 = 8.8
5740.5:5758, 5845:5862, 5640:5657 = 9.0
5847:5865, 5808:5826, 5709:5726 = 9.2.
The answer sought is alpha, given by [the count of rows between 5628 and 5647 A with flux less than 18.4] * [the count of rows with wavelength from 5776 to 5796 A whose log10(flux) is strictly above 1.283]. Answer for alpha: 21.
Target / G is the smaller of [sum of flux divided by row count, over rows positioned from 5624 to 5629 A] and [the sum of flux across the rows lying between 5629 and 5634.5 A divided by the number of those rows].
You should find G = 17.6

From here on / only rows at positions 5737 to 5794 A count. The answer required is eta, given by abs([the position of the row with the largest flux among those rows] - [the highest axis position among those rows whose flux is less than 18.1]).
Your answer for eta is 22.6 A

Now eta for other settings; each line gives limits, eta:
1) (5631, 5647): 14.3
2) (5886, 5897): 9.5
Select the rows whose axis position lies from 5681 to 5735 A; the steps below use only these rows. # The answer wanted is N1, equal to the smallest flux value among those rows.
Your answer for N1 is 16.8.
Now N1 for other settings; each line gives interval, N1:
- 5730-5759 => 18.5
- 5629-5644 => 17.6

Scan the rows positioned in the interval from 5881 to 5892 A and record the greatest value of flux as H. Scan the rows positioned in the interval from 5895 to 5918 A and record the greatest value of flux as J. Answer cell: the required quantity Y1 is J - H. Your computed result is 1.3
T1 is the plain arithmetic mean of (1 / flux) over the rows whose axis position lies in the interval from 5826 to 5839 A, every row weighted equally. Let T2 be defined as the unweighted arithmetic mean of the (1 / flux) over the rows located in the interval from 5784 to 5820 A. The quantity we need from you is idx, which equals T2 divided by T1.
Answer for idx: 1.02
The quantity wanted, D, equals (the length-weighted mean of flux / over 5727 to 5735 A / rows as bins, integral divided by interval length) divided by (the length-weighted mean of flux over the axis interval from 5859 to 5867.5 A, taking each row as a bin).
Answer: 1.02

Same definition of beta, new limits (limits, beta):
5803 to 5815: 5803.66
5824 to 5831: 5825.08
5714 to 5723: 5717.45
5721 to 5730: 5725.35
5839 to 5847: 5839.85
